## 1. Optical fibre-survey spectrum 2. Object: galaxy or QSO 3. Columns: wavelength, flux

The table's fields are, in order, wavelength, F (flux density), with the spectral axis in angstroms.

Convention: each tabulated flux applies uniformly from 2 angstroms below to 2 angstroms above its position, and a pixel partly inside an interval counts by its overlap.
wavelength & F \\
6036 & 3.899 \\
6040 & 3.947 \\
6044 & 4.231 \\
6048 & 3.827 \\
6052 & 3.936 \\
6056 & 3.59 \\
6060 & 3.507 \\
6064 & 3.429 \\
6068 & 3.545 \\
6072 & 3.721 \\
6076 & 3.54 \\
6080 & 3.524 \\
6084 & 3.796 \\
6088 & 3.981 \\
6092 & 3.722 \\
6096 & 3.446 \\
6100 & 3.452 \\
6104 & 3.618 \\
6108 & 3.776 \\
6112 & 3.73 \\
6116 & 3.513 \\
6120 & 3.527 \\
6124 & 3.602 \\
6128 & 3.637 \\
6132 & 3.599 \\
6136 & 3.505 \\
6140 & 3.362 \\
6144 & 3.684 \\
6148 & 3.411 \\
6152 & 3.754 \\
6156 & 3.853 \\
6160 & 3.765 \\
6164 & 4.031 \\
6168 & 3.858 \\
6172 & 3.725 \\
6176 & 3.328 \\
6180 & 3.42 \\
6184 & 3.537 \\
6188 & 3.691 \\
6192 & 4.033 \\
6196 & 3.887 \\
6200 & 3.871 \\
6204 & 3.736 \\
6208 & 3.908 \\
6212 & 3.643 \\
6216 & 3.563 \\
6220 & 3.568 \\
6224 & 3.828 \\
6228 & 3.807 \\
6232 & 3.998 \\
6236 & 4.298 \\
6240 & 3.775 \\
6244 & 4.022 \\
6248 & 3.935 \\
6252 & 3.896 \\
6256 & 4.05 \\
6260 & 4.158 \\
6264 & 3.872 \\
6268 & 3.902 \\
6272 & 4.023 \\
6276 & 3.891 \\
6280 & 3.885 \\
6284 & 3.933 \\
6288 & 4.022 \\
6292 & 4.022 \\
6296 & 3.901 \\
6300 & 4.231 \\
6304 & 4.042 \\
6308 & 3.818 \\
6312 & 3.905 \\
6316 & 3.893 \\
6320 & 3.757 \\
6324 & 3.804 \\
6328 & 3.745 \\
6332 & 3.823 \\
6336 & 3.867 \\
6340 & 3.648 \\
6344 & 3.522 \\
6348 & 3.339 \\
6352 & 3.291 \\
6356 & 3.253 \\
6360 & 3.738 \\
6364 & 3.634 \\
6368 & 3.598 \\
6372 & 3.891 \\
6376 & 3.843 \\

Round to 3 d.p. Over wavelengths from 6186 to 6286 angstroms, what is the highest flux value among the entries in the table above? 4.298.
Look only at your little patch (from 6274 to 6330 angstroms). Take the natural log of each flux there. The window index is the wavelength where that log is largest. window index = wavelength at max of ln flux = 6300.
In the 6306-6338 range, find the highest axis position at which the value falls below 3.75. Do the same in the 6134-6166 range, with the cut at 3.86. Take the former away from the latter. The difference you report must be -168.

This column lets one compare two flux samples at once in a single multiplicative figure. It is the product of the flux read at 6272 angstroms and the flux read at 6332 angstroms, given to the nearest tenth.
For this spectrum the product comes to 15.4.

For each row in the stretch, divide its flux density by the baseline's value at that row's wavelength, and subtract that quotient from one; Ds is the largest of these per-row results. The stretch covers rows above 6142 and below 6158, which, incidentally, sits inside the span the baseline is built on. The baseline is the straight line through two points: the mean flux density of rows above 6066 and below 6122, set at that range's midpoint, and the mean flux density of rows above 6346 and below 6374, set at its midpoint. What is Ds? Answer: 0.056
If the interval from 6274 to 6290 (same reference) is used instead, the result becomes -0.090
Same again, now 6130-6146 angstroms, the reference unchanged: 0.071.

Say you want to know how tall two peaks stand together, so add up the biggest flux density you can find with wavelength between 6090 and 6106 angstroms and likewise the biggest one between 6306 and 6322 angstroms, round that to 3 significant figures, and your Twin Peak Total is 7.63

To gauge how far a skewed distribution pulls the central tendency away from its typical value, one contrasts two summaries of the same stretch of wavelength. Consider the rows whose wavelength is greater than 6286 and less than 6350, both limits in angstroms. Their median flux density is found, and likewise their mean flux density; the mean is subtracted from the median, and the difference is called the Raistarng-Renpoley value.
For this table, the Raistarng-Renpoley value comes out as 0.011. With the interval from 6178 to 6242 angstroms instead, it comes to 0.006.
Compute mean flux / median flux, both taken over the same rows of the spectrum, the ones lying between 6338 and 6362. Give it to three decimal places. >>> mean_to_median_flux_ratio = 1.010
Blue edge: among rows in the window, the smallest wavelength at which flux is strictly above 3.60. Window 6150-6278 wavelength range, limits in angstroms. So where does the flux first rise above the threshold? 6152 angstroms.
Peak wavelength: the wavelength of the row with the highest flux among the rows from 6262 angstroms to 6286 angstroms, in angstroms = 6272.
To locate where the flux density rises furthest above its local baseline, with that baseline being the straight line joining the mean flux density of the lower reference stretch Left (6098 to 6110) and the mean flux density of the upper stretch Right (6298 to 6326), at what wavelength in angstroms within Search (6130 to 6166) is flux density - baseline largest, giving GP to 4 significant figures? 6164 angstroms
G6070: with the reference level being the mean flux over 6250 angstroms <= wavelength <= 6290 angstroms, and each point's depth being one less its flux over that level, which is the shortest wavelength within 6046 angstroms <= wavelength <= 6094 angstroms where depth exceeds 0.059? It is 6056 angstroms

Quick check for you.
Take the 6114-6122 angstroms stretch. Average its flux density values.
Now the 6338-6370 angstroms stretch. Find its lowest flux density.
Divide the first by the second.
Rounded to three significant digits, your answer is 1.08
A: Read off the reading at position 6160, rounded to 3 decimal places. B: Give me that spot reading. 3.765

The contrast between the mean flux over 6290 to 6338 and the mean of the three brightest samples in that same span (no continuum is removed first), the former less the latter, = -0.20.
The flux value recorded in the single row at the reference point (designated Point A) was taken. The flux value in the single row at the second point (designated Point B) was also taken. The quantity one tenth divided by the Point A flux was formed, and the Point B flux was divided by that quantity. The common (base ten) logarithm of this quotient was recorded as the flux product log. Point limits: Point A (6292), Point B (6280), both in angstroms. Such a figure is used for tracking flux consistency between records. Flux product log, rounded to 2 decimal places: 2.19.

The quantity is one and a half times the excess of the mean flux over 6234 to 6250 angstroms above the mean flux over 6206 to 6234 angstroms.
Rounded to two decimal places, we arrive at 0.37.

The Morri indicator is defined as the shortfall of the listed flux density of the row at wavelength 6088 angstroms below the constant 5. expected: 1.02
